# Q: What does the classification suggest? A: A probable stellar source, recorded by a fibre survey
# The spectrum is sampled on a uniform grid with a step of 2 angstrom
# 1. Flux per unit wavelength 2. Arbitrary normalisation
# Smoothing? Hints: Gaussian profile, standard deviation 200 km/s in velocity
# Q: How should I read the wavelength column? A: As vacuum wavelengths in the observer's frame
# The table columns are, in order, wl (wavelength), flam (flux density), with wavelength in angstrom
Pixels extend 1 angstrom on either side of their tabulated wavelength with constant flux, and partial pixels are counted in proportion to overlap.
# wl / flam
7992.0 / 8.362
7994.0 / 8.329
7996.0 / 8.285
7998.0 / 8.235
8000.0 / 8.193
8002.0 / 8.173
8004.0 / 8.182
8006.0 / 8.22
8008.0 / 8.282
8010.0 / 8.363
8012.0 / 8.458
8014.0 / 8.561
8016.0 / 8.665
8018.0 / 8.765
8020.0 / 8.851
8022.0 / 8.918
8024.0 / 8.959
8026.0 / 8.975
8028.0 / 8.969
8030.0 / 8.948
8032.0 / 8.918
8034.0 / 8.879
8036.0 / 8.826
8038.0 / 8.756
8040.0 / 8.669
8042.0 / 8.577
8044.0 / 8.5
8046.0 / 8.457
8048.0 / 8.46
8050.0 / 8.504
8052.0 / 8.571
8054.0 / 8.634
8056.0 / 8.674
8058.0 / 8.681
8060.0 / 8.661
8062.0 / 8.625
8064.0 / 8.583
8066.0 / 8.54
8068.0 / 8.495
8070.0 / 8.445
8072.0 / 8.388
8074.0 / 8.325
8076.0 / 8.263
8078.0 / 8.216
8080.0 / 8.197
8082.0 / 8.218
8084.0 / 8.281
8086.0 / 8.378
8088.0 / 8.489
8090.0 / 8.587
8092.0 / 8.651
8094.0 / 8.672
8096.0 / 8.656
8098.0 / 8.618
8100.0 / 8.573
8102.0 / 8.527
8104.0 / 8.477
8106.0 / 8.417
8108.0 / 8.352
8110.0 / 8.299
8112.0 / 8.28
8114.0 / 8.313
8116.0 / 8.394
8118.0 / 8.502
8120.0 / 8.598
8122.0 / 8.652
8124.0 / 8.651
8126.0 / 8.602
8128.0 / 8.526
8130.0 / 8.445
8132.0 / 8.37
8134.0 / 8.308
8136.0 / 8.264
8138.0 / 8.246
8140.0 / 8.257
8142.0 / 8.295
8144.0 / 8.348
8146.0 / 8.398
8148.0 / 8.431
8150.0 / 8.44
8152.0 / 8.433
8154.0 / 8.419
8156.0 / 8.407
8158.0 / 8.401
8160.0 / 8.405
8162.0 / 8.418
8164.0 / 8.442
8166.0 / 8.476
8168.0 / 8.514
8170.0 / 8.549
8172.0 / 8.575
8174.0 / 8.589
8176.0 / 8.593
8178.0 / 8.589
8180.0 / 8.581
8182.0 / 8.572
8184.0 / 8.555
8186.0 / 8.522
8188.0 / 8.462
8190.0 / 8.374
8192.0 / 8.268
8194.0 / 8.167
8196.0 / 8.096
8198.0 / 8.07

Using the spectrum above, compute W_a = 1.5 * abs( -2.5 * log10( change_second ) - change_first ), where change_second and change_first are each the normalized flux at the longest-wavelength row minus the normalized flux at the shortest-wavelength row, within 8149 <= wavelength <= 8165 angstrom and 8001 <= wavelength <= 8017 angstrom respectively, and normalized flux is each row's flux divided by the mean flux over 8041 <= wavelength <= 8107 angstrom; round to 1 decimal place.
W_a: 13.5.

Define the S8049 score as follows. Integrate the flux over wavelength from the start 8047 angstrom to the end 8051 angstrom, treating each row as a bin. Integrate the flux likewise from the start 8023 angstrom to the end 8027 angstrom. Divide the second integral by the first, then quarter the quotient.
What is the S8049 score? 0.264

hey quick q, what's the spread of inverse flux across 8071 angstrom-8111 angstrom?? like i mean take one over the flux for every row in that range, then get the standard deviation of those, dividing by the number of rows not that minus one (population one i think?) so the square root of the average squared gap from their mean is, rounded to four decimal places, 0.0022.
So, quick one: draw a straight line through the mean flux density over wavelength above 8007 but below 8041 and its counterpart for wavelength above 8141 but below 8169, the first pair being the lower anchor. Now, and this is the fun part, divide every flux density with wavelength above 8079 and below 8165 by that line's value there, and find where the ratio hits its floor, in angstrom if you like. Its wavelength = 8080.0 angstrom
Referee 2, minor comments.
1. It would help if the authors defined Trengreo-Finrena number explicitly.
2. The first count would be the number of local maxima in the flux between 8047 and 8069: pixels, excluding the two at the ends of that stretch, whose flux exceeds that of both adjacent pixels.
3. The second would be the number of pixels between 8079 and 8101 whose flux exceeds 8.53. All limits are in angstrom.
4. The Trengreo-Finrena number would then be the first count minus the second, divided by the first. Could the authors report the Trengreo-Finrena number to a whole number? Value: -5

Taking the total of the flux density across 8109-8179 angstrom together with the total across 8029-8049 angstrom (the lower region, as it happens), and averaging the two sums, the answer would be 191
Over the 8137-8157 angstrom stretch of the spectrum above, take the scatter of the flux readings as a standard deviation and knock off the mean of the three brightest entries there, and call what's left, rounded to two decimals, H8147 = -8.36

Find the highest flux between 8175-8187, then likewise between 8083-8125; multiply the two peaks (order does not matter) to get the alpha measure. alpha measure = 74.5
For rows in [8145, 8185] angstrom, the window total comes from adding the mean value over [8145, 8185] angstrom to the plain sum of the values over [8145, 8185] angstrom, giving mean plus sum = 178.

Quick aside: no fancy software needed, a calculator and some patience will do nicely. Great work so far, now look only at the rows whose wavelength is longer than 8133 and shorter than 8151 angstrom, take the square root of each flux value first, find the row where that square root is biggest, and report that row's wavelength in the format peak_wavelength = 8150.0 angstrom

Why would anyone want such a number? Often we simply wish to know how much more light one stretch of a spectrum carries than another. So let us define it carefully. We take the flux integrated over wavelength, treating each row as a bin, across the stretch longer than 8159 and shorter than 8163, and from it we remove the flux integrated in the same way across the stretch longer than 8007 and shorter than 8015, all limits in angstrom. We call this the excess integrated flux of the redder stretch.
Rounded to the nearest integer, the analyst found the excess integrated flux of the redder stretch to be -34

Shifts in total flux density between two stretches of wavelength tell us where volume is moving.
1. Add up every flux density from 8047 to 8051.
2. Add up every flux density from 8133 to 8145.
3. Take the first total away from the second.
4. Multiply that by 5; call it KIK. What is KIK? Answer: 164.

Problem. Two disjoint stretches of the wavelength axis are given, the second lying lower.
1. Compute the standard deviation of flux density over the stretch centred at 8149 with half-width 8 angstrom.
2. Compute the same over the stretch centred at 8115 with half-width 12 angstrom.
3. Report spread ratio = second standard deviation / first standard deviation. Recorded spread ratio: 2.8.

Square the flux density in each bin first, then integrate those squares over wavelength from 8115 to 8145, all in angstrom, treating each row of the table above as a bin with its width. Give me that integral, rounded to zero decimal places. 2133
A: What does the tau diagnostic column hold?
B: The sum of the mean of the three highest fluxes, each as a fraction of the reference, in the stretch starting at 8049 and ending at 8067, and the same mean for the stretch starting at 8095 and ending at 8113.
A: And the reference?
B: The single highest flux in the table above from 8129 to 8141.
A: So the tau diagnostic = 2.05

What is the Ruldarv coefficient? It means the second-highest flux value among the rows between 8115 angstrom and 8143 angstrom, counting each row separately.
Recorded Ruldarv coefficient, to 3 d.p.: 8.651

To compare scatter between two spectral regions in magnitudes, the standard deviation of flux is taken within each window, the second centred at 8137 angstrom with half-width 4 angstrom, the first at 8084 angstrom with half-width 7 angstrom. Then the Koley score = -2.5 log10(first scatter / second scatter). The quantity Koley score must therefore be -1.9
